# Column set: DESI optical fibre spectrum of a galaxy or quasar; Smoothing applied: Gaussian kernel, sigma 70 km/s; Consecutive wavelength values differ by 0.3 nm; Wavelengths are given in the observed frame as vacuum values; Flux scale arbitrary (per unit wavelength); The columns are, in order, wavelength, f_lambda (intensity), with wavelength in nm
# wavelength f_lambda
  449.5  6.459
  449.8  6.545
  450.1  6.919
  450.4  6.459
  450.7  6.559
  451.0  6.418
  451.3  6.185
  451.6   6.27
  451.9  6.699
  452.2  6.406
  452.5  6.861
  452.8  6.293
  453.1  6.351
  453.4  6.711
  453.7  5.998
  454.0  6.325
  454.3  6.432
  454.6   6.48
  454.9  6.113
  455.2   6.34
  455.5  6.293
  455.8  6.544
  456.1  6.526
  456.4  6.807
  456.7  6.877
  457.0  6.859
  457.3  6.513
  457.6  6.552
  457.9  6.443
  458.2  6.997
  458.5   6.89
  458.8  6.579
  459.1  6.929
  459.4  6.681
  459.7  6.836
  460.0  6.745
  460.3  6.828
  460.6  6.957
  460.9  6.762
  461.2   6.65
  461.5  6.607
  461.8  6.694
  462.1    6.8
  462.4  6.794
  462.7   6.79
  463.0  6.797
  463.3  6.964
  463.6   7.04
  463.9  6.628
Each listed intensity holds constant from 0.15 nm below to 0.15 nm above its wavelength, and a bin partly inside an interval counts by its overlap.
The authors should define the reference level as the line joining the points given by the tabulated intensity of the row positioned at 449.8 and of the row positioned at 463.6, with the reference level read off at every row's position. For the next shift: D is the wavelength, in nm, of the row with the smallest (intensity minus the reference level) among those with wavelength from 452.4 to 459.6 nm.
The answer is 453.7 nm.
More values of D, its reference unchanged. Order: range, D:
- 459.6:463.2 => 461.5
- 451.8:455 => 453.7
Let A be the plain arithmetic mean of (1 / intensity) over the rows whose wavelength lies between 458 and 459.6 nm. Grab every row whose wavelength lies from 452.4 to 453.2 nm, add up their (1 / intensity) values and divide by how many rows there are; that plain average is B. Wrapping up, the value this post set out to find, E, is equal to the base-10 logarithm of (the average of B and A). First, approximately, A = 0.147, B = 0.1540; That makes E -0.8227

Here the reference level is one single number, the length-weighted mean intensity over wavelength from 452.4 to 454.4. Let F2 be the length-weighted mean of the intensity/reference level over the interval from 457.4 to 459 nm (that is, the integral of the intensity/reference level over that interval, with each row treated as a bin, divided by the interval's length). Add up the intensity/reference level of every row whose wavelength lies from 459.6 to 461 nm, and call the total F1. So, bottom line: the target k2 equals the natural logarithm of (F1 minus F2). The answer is 1.45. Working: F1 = 5.32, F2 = 1.04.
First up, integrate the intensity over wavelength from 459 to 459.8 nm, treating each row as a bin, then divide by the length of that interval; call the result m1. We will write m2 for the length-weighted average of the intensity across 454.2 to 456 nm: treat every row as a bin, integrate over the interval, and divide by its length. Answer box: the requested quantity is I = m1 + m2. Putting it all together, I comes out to 13.2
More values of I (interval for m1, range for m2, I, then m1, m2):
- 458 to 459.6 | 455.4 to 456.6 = 13.4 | 6.80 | 6.57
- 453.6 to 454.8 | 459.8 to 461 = 13.1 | 6.31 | 6.83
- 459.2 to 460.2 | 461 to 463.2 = 13.5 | 6.77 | 6.74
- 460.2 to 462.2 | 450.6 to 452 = 13.2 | 6.75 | 6.41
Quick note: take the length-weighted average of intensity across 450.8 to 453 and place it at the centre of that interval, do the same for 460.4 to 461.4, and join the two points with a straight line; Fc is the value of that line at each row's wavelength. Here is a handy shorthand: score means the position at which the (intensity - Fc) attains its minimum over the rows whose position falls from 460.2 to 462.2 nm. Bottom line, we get 461.5 nm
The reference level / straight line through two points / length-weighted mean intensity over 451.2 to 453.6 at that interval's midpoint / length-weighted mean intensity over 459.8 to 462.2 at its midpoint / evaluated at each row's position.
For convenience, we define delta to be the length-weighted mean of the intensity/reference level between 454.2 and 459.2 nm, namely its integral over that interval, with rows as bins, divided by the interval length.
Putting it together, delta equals 0.998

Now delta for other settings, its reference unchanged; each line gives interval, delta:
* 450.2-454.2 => 0.996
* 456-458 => 1.006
